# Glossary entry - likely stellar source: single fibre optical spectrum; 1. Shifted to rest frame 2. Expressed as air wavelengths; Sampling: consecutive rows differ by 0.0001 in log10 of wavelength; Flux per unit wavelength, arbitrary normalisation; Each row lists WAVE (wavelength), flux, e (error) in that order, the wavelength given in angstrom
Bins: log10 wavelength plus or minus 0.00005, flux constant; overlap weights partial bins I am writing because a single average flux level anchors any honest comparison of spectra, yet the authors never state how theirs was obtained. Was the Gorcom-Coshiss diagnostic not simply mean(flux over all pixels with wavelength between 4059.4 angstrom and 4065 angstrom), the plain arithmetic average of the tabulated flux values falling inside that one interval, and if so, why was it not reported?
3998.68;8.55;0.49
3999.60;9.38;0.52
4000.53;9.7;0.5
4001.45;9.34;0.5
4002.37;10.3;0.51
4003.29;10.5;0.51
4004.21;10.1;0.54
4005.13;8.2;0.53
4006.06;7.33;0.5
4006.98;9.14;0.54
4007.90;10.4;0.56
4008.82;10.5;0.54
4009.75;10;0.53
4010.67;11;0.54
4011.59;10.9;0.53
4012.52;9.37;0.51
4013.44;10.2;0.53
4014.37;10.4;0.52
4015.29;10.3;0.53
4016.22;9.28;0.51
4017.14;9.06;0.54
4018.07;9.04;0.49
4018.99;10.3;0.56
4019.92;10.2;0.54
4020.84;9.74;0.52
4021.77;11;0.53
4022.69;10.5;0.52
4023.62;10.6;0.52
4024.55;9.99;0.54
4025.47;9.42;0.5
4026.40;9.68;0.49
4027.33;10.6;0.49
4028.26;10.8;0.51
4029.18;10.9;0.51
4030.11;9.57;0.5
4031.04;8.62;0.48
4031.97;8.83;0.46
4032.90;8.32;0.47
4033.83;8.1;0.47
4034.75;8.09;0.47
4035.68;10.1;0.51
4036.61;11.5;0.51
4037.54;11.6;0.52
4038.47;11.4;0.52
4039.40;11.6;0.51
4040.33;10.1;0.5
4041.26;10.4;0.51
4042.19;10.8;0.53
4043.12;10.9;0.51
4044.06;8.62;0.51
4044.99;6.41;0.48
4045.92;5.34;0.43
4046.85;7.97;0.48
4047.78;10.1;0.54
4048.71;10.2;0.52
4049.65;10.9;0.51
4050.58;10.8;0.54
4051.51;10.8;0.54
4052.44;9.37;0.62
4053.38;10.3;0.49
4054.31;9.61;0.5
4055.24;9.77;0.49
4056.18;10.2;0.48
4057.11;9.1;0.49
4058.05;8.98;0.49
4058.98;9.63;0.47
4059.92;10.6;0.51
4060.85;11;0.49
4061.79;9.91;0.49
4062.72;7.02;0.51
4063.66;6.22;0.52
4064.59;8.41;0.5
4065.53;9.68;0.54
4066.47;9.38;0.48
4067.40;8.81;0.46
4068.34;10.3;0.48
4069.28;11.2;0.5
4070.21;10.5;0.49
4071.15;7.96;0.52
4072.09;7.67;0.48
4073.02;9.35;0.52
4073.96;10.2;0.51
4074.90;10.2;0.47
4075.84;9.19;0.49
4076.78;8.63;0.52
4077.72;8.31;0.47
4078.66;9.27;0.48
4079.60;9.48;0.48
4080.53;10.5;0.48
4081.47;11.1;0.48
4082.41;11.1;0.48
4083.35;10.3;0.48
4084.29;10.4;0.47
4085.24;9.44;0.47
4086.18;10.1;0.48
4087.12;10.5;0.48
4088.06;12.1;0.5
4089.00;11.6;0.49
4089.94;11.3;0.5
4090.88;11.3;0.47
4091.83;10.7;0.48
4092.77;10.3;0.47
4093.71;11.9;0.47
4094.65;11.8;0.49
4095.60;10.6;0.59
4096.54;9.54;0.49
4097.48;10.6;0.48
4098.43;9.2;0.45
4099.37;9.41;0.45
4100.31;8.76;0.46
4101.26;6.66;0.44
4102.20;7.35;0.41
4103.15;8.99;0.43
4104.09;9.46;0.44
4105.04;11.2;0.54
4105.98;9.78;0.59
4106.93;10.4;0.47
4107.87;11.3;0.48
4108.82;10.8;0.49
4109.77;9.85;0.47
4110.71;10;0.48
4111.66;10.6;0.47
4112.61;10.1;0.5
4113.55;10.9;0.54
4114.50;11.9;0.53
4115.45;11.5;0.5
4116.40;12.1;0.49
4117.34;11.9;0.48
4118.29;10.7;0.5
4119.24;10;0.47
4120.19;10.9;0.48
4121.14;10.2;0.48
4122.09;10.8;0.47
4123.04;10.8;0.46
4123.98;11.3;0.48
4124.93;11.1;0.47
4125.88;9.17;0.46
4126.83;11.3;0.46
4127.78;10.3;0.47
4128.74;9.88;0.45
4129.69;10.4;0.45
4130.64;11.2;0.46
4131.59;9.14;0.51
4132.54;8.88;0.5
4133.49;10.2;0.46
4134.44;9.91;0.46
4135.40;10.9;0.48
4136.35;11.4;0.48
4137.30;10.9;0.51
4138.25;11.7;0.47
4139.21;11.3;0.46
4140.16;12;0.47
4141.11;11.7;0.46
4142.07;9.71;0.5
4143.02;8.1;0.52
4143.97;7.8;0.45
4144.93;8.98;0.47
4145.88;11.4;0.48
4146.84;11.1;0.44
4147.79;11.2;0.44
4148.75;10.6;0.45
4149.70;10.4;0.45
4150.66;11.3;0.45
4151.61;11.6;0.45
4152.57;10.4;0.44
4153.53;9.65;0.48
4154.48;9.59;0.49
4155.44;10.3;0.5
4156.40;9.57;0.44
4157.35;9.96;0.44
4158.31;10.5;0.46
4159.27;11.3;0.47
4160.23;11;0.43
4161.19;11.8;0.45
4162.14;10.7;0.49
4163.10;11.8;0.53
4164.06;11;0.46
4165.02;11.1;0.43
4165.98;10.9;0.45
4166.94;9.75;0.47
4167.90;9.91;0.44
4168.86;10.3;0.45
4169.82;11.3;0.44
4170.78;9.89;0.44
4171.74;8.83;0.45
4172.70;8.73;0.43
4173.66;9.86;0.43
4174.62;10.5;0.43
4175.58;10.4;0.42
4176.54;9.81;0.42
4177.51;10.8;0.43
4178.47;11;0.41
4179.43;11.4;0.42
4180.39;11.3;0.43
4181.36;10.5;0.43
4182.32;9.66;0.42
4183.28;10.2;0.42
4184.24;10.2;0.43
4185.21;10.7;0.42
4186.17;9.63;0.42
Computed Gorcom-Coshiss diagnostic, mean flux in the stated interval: 8.9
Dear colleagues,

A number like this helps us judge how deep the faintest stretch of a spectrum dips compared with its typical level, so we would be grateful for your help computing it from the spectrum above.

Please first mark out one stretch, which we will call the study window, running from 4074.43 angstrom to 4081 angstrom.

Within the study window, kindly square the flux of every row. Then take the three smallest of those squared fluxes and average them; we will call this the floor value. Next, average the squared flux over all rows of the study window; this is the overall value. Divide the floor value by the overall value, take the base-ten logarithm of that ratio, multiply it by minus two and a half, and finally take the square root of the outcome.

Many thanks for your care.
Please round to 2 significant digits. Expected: 0.40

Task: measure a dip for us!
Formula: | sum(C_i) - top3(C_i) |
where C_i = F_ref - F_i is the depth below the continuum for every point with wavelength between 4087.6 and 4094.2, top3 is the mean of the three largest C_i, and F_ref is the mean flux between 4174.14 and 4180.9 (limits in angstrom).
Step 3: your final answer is 4.0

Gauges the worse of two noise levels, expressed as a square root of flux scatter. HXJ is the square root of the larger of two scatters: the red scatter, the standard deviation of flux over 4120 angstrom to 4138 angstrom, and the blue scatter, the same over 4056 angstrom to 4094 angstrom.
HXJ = 1.13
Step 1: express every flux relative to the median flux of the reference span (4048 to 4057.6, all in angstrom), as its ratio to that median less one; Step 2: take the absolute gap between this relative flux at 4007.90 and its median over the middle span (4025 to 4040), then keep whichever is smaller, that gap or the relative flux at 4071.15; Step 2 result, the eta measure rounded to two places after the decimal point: -0.22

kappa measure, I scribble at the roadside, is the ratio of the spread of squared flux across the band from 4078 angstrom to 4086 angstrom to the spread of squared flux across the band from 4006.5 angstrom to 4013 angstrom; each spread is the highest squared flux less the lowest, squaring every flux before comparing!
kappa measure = 0.995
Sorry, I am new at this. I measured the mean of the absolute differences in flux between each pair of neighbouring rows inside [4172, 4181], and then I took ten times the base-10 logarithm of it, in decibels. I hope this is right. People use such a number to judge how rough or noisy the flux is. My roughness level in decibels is -2.9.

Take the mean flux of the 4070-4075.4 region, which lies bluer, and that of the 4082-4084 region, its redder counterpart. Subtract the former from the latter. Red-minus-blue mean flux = 1.4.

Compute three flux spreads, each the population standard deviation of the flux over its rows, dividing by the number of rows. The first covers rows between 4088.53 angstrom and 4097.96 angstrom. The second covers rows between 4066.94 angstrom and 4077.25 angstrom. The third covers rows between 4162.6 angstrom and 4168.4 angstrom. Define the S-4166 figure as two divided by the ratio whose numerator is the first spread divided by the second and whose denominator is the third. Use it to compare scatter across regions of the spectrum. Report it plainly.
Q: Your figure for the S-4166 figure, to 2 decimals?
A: 2.14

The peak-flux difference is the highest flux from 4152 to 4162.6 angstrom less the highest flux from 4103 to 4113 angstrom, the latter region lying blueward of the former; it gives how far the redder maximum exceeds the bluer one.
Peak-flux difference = 0.5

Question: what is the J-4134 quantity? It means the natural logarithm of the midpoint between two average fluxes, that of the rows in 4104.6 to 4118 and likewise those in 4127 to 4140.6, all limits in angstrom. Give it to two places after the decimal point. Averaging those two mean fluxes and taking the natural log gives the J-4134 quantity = 2.37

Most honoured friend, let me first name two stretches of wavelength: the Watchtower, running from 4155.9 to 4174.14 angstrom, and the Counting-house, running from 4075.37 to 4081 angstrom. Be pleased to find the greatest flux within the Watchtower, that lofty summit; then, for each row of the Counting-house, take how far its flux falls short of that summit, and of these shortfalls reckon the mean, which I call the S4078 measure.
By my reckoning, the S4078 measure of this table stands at 2.6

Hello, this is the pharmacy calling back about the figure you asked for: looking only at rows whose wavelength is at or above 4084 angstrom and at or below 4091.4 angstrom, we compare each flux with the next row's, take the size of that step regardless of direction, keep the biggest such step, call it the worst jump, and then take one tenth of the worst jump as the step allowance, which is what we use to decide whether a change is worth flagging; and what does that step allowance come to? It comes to 0.160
